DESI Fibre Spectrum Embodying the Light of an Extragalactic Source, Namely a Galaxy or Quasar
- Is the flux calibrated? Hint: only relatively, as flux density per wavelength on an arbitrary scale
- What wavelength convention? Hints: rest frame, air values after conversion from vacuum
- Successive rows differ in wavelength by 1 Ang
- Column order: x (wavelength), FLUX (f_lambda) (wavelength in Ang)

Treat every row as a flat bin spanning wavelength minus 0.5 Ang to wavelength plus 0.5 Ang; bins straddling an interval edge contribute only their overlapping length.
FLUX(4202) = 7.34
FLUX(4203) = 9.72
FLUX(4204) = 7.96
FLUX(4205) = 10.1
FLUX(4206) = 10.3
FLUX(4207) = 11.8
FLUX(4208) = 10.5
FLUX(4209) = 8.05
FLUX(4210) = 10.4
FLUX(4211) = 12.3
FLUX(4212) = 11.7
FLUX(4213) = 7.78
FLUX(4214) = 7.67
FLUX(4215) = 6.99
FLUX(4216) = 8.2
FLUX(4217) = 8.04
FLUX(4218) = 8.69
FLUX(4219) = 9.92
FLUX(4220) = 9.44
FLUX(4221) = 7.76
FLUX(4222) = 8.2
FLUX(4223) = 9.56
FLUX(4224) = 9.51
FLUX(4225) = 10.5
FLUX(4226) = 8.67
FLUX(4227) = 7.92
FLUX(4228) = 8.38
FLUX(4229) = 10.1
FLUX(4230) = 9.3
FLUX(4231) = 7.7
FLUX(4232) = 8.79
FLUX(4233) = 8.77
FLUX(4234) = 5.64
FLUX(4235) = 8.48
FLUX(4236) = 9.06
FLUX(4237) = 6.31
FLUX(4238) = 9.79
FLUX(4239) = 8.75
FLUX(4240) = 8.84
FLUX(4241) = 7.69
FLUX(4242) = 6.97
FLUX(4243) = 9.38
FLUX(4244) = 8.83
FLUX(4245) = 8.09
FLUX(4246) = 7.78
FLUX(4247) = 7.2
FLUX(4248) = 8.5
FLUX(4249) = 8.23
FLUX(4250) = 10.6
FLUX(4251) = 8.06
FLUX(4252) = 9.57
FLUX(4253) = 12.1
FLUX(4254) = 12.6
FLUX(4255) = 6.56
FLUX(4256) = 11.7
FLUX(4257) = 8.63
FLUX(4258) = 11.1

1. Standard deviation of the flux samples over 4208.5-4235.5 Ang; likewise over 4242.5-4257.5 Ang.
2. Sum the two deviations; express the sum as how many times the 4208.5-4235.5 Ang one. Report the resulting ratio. 2.3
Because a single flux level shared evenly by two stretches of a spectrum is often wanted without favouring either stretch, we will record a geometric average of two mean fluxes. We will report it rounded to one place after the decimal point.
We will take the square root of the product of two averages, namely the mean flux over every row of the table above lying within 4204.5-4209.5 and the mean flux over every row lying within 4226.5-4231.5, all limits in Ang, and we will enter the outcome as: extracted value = 9.4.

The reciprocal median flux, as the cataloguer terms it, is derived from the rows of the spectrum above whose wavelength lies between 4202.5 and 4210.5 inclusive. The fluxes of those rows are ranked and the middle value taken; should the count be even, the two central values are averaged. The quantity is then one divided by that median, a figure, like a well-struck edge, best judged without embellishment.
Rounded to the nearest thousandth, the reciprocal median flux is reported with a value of 0.098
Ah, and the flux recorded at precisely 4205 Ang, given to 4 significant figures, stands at 10.10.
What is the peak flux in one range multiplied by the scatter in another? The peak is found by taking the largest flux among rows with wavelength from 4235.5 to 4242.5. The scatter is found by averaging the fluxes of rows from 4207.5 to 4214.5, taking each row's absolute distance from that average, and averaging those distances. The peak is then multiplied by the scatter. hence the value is 16.3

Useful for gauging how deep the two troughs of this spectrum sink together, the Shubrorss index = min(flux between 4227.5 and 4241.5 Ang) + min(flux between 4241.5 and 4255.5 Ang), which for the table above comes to 12.2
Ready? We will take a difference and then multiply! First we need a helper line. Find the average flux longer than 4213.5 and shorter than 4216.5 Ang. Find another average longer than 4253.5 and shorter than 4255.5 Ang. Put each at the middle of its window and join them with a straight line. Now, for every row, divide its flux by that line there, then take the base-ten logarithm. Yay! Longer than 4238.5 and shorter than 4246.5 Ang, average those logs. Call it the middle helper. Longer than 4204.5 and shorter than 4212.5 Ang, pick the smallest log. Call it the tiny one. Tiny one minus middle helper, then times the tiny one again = 0.0032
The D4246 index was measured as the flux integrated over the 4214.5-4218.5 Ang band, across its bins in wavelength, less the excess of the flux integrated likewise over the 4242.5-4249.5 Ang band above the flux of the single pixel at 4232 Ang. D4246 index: -17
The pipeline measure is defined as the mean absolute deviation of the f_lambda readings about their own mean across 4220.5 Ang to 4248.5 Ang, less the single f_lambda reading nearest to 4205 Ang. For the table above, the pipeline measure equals -9.3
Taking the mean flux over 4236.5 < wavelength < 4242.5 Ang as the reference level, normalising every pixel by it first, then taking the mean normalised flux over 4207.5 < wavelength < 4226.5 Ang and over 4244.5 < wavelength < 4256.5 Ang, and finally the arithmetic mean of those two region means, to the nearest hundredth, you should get 1.14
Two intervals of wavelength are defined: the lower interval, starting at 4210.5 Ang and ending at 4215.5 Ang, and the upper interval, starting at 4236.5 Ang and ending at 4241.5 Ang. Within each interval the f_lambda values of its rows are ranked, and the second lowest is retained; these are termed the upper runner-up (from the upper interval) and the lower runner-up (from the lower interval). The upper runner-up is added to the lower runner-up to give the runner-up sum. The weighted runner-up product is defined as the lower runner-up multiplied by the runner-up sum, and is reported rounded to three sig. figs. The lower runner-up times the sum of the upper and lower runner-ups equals 118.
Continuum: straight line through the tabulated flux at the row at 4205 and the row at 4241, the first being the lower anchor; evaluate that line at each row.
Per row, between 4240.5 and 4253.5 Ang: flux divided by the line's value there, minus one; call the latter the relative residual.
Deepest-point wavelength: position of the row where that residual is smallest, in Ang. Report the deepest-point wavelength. 4242 Ang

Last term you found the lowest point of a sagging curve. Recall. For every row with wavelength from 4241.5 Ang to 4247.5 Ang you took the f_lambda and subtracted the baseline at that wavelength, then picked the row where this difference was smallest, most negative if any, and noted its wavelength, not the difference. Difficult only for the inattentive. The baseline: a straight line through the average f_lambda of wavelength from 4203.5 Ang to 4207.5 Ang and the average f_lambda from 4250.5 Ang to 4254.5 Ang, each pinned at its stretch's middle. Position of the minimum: 4242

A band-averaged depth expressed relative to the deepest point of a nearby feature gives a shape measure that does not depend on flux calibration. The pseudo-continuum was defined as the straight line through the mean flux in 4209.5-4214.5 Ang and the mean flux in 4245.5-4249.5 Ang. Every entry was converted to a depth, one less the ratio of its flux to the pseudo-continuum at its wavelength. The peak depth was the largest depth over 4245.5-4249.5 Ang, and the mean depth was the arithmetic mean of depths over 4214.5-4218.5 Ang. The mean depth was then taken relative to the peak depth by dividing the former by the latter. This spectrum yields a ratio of 1.9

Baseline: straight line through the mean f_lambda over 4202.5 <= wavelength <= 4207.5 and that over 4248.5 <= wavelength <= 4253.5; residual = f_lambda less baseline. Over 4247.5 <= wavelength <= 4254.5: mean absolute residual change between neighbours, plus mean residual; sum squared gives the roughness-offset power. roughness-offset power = 3.5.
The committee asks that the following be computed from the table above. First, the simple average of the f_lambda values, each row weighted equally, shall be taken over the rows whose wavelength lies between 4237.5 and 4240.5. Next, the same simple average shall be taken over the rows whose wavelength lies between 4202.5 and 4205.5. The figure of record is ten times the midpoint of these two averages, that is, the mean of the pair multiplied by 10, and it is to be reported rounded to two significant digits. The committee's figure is 92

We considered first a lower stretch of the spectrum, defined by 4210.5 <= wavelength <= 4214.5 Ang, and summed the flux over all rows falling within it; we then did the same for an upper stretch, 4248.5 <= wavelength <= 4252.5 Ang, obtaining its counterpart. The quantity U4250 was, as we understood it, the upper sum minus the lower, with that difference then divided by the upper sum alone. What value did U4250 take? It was -0.08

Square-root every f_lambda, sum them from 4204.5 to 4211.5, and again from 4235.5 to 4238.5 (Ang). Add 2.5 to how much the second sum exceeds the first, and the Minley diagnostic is -11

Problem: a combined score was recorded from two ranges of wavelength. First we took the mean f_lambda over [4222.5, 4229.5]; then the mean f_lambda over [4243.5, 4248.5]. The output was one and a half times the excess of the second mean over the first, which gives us -1.7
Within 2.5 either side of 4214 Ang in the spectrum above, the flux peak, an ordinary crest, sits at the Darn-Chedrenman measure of 4212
